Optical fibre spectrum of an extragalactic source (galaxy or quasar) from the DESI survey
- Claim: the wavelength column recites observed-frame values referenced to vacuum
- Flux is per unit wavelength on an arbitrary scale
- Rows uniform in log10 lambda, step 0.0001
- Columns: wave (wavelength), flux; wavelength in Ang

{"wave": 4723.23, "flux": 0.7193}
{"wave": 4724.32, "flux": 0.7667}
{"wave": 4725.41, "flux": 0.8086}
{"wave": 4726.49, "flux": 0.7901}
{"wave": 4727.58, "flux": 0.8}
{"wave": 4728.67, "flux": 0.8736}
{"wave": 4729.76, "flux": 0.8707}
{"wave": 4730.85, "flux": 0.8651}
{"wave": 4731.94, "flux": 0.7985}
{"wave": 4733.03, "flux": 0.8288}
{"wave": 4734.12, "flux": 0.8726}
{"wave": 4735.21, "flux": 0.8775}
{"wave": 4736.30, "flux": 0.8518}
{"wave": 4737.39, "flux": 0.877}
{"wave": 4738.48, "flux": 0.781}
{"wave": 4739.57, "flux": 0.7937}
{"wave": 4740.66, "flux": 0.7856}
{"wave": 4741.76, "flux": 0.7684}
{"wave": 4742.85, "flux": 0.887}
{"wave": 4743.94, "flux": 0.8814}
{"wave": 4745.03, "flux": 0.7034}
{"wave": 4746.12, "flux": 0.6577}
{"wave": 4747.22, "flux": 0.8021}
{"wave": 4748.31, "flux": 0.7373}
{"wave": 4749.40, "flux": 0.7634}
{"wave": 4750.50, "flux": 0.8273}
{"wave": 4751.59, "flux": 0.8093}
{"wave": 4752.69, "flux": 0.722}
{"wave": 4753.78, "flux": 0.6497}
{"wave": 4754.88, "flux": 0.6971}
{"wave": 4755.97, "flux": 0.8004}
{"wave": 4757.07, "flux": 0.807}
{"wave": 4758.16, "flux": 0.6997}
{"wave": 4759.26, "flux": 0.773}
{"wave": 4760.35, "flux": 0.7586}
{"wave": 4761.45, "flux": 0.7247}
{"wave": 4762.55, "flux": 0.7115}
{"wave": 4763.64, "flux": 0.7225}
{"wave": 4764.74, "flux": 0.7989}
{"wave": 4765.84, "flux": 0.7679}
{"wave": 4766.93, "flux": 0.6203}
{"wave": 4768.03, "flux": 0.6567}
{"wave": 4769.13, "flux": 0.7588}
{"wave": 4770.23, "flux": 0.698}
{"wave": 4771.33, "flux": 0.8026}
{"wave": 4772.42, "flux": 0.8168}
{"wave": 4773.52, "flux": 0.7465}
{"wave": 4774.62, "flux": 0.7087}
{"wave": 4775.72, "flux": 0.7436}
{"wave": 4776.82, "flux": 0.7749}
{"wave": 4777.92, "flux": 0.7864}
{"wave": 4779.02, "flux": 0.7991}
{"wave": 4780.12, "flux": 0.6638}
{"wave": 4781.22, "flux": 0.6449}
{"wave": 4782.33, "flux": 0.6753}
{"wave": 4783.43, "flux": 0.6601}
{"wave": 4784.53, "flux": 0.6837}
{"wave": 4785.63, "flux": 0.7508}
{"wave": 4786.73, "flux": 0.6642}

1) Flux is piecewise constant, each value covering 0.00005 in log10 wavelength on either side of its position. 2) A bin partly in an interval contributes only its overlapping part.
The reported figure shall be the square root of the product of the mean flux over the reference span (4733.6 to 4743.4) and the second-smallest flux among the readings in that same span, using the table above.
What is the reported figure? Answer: 0.81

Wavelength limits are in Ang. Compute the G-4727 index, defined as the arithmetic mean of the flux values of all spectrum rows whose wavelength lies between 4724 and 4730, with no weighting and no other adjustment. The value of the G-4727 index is 0.818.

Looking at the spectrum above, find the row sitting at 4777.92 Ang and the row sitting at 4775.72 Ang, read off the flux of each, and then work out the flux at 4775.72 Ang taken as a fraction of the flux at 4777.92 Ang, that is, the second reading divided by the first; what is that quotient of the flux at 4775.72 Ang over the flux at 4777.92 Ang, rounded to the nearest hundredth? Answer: 0.95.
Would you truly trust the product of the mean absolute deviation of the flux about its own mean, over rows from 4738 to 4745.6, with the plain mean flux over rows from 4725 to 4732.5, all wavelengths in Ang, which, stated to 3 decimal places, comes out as 0.040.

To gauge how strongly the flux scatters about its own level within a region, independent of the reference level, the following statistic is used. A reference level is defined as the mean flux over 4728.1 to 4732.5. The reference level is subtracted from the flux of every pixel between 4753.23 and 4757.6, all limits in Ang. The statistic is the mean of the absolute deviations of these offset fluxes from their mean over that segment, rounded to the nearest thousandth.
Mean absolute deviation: 0.065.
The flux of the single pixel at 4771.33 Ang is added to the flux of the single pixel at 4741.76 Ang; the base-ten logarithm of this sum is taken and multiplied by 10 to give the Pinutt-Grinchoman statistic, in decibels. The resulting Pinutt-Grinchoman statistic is 1.96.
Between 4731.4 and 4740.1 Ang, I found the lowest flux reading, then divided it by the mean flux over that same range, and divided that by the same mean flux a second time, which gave 1.12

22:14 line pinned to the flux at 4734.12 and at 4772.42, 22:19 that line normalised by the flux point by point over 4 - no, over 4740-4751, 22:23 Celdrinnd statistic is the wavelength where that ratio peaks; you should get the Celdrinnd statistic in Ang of 4746.12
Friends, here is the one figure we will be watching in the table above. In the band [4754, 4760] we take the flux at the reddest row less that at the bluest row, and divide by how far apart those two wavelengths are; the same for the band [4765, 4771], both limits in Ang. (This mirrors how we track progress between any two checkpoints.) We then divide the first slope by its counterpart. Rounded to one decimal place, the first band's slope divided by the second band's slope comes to -1.1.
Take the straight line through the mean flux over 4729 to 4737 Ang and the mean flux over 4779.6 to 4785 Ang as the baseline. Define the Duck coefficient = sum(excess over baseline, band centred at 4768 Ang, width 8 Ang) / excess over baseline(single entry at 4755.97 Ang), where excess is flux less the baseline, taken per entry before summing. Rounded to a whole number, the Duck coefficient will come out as 2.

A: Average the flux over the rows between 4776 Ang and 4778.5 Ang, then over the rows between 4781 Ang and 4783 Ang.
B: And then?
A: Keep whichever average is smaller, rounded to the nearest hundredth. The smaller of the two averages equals 0.66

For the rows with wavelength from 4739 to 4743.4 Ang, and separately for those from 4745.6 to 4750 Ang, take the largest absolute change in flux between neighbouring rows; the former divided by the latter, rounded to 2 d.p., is 0.82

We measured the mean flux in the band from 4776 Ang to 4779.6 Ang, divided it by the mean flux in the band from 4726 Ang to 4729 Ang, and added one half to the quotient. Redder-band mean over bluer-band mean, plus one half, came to 1.46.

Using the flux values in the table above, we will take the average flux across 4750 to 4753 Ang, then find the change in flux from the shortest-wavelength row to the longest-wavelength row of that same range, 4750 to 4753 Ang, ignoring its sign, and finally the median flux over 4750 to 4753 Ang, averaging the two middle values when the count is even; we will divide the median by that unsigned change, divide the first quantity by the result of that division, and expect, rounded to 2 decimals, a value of 0.10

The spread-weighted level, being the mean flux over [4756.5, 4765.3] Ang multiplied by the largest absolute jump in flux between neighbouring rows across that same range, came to 0.080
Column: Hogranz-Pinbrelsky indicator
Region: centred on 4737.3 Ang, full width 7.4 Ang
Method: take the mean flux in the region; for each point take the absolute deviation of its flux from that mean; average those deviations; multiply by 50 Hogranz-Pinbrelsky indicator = 2.0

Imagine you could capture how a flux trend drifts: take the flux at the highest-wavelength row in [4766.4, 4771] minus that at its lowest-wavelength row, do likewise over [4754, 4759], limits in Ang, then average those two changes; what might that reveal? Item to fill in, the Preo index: 0.04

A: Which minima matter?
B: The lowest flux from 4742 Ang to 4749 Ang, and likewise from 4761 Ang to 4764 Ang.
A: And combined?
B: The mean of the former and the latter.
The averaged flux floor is 0.68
